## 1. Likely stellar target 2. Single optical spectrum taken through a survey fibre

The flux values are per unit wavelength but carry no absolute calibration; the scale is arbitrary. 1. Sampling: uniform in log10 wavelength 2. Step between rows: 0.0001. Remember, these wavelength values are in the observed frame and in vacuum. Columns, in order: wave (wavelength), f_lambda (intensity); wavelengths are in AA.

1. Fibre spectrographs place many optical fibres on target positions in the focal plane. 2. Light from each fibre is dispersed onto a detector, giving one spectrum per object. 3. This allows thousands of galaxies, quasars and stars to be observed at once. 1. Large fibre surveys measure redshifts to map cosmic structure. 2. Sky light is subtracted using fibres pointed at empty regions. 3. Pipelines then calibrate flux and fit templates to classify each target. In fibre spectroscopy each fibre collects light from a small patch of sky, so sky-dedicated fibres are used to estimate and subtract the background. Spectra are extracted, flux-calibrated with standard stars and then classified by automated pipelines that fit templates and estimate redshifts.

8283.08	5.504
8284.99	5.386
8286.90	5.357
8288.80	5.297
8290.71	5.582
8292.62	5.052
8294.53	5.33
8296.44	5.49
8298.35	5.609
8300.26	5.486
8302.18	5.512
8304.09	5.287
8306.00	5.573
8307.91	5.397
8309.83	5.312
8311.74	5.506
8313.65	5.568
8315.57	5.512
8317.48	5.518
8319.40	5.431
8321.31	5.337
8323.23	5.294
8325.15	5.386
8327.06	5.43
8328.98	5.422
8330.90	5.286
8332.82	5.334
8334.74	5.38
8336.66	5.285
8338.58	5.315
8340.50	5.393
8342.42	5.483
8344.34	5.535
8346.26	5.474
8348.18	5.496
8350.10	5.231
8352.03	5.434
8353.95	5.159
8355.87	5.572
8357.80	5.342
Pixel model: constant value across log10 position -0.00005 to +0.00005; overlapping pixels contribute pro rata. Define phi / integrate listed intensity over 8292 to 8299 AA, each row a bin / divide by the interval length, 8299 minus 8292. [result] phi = 5.38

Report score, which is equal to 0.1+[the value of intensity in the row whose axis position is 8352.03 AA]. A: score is 5.53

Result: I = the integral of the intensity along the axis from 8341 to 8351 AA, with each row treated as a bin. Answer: 54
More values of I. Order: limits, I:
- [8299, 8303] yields 22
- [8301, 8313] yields 65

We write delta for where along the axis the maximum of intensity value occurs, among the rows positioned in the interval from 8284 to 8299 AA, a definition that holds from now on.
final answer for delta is 8298.35 AA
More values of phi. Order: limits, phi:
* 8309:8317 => 5.48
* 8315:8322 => 5.46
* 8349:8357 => 5.35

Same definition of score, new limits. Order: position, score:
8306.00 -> 5.67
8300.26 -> 5.59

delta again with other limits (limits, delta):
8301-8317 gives 8306.00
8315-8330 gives 8317.48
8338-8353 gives 8344.34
